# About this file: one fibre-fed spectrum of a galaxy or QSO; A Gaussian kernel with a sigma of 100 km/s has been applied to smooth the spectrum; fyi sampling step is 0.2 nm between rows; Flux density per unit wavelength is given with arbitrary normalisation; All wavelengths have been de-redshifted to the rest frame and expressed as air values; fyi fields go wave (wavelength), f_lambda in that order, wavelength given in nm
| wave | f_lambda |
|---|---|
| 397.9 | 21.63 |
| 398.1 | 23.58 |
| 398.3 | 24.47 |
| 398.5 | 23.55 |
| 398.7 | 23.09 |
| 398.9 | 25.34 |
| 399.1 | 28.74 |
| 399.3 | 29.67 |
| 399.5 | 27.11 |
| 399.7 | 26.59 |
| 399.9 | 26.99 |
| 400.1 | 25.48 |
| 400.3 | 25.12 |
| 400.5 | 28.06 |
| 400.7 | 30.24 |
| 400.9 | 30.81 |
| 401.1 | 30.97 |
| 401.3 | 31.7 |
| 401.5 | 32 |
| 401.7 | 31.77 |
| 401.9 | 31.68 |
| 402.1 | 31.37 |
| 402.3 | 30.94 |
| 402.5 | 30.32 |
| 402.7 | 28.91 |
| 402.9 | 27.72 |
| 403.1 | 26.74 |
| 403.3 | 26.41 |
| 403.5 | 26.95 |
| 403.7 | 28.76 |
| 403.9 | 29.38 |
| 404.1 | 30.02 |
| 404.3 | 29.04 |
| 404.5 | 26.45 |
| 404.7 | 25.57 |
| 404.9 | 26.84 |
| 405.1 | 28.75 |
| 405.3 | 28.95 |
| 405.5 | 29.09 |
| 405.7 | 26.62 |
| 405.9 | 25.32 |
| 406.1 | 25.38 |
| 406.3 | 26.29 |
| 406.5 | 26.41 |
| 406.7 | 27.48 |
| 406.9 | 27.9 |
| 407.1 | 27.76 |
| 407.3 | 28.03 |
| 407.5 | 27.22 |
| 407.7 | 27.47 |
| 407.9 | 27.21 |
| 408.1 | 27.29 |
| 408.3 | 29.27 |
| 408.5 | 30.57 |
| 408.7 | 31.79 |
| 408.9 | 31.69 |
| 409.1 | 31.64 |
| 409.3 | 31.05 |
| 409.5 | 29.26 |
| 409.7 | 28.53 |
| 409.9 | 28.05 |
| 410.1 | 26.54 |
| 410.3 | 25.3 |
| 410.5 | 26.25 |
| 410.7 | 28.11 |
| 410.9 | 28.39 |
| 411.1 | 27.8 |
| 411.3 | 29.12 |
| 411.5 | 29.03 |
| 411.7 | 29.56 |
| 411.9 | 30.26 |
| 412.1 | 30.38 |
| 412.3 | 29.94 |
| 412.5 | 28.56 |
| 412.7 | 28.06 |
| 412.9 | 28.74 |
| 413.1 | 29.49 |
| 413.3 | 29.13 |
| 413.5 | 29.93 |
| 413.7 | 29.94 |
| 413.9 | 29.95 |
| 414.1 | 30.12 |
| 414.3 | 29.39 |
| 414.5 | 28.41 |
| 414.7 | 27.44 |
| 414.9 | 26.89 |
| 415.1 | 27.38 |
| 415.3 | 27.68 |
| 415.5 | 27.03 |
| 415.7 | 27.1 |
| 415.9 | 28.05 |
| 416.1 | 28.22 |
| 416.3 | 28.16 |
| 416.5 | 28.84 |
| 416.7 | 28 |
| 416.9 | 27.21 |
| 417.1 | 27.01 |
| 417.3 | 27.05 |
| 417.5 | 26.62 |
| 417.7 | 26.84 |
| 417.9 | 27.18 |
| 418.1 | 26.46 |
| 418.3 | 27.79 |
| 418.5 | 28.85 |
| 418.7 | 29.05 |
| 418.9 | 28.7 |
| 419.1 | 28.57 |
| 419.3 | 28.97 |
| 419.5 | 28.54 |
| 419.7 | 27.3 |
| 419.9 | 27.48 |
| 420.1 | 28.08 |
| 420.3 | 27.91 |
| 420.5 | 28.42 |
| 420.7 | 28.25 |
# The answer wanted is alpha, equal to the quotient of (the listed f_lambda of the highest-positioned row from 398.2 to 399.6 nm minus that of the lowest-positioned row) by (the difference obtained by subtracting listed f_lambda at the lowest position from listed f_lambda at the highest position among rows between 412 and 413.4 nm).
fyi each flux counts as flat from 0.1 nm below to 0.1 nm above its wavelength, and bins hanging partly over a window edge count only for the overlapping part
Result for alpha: -2.1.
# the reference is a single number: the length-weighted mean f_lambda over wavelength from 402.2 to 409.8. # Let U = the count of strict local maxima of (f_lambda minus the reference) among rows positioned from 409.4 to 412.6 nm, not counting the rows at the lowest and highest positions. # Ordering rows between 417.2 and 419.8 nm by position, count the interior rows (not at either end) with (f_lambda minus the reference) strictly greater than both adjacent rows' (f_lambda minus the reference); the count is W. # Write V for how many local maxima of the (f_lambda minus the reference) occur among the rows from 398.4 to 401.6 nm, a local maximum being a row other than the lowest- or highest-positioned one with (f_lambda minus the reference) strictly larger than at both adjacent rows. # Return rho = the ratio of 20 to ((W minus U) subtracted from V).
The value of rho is 10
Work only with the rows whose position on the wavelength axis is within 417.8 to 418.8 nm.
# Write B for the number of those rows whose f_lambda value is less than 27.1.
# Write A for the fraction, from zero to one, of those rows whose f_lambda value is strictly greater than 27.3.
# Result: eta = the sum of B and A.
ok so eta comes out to 1.6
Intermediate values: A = 0.6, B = 1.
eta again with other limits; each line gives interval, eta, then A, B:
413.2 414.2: 1.0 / 1.0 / 0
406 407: 3.4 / 0.4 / 3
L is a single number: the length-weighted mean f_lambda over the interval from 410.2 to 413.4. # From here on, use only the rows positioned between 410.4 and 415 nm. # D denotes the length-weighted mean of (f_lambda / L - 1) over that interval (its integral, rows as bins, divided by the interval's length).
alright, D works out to 0.010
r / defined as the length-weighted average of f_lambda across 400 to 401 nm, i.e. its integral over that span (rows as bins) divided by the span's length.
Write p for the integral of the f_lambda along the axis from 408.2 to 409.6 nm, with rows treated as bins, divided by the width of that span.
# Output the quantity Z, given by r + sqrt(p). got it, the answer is 33.5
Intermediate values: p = 30.8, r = 28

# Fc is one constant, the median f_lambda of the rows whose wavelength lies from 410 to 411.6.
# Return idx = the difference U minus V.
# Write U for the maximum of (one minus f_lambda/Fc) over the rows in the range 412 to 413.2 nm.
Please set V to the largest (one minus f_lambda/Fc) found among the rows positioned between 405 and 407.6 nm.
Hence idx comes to -0.10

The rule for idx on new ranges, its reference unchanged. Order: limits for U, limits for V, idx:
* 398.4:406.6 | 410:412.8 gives 0.08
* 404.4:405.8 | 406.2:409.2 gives 0.03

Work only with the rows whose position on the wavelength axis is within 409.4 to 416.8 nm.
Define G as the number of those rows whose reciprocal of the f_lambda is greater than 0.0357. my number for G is 11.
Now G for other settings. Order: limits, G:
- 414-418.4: 15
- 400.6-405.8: 8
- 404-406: 5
